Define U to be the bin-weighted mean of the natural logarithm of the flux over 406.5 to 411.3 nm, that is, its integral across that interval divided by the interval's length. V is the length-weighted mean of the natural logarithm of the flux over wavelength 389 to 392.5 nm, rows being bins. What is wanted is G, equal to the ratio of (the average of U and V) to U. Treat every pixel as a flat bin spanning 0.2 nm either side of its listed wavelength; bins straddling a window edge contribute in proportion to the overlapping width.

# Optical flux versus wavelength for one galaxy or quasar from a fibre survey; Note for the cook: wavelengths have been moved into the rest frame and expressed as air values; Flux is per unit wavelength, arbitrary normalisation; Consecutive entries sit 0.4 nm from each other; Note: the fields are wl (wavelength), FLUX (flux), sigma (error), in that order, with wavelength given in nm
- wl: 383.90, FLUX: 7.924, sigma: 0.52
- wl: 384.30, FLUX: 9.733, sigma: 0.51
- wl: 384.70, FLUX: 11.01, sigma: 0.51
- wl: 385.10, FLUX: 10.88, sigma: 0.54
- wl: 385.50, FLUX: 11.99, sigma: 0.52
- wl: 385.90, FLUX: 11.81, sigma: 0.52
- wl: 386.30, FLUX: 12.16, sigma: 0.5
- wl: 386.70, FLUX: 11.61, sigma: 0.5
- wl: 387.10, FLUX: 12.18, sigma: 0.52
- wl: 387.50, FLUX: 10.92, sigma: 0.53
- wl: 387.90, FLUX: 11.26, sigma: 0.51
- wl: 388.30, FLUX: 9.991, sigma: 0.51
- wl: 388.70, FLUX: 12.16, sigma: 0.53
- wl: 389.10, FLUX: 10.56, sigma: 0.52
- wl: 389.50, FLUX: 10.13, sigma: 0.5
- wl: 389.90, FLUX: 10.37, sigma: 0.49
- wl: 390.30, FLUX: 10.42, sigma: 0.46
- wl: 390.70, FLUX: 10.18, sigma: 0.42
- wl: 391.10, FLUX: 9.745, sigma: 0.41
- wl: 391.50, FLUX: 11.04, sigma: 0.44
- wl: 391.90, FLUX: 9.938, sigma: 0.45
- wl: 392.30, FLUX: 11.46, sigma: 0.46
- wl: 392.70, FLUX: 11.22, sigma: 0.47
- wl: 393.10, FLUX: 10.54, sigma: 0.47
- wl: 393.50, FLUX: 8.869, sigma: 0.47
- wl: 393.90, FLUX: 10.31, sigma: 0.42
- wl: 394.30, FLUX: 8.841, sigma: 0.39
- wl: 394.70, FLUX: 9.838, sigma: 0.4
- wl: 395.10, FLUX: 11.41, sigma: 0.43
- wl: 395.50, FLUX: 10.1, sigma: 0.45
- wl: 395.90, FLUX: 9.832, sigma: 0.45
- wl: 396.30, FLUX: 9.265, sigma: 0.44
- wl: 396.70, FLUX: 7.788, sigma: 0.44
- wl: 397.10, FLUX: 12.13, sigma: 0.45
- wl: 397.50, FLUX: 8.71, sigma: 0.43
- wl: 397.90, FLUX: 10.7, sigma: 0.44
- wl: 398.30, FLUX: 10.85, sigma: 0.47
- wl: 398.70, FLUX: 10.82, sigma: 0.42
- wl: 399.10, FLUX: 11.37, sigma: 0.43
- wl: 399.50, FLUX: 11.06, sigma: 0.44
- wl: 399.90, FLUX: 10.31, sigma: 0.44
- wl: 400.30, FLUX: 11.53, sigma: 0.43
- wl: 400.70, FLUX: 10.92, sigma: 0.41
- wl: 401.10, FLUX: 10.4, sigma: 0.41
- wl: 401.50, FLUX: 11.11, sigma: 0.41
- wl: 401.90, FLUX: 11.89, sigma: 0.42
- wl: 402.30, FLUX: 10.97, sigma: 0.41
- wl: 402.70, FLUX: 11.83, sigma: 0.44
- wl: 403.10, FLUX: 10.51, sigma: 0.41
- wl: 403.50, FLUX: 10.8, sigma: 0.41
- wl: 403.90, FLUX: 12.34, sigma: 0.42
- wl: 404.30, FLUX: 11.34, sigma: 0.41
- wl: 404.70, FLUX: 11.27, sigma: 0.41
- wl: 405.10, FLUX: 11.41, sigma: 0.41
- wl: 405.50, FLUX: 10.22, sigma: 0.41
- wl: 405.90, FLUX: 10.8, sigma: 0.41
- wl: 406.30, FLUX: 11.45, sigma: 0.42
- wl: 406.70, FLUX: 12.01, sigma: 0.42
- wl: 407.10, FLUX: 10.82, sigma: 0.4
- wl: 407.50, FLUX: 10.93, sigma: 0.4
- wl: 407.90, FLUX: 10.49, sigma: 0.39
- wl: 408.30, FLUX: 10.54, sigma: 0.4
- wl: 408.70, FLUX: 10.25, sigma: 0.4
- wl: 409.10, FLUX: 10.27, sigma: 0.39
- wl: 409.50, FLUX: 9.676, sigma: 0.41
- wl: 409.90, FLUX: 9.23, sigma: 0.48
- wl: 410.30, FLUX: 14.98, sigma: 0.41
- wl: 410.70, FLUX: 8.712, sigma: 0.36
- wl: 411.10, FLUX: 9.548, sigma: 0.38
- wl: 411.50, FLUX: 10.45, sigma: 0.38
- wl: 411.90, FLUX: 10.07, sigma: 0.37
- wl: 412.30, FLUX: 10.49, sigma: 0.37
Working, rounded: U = 2.35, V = 2.34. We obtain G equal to 1.00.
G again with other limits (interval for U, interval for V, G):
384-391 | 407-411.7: 0.99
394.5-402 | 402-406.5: 1.01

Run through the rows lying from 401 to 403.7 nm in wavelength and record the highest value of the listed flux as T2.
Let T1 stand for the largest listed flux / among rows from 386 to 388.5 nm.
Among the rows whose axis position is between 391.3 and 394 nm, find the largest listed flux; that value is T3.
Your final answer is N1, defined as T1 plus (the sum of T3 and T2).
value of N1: 35.53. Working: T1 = 12.18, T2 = 11.89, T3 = 11.46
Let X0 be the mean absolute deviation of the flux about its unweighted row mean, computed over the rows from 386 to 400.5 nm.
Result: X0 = 0.81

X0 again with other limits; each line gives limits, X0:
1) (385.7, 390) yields 0.73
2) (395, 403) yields 0.81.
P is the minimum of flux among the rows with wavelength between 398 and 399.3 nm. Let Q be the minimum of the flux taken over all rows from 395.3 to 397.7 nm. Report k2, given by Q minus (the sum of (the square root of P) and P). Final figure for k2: -6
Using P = 10.82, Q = 7.788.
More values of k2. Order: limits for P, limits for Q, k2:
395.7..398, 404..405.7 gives 0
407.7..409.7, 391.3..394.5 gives -4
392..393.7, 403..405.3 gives -1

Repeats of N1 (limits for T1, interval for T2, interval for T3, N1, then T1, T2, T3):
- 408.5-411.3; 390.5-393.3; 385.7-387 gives 38.60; 14.98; 11.46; 12.16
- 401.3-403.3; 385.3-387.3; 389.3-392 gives 35.11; 11.89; 12.18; 11.04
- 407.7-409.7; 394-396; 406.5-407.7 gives 33.96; 10.54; 11.41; 12.01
